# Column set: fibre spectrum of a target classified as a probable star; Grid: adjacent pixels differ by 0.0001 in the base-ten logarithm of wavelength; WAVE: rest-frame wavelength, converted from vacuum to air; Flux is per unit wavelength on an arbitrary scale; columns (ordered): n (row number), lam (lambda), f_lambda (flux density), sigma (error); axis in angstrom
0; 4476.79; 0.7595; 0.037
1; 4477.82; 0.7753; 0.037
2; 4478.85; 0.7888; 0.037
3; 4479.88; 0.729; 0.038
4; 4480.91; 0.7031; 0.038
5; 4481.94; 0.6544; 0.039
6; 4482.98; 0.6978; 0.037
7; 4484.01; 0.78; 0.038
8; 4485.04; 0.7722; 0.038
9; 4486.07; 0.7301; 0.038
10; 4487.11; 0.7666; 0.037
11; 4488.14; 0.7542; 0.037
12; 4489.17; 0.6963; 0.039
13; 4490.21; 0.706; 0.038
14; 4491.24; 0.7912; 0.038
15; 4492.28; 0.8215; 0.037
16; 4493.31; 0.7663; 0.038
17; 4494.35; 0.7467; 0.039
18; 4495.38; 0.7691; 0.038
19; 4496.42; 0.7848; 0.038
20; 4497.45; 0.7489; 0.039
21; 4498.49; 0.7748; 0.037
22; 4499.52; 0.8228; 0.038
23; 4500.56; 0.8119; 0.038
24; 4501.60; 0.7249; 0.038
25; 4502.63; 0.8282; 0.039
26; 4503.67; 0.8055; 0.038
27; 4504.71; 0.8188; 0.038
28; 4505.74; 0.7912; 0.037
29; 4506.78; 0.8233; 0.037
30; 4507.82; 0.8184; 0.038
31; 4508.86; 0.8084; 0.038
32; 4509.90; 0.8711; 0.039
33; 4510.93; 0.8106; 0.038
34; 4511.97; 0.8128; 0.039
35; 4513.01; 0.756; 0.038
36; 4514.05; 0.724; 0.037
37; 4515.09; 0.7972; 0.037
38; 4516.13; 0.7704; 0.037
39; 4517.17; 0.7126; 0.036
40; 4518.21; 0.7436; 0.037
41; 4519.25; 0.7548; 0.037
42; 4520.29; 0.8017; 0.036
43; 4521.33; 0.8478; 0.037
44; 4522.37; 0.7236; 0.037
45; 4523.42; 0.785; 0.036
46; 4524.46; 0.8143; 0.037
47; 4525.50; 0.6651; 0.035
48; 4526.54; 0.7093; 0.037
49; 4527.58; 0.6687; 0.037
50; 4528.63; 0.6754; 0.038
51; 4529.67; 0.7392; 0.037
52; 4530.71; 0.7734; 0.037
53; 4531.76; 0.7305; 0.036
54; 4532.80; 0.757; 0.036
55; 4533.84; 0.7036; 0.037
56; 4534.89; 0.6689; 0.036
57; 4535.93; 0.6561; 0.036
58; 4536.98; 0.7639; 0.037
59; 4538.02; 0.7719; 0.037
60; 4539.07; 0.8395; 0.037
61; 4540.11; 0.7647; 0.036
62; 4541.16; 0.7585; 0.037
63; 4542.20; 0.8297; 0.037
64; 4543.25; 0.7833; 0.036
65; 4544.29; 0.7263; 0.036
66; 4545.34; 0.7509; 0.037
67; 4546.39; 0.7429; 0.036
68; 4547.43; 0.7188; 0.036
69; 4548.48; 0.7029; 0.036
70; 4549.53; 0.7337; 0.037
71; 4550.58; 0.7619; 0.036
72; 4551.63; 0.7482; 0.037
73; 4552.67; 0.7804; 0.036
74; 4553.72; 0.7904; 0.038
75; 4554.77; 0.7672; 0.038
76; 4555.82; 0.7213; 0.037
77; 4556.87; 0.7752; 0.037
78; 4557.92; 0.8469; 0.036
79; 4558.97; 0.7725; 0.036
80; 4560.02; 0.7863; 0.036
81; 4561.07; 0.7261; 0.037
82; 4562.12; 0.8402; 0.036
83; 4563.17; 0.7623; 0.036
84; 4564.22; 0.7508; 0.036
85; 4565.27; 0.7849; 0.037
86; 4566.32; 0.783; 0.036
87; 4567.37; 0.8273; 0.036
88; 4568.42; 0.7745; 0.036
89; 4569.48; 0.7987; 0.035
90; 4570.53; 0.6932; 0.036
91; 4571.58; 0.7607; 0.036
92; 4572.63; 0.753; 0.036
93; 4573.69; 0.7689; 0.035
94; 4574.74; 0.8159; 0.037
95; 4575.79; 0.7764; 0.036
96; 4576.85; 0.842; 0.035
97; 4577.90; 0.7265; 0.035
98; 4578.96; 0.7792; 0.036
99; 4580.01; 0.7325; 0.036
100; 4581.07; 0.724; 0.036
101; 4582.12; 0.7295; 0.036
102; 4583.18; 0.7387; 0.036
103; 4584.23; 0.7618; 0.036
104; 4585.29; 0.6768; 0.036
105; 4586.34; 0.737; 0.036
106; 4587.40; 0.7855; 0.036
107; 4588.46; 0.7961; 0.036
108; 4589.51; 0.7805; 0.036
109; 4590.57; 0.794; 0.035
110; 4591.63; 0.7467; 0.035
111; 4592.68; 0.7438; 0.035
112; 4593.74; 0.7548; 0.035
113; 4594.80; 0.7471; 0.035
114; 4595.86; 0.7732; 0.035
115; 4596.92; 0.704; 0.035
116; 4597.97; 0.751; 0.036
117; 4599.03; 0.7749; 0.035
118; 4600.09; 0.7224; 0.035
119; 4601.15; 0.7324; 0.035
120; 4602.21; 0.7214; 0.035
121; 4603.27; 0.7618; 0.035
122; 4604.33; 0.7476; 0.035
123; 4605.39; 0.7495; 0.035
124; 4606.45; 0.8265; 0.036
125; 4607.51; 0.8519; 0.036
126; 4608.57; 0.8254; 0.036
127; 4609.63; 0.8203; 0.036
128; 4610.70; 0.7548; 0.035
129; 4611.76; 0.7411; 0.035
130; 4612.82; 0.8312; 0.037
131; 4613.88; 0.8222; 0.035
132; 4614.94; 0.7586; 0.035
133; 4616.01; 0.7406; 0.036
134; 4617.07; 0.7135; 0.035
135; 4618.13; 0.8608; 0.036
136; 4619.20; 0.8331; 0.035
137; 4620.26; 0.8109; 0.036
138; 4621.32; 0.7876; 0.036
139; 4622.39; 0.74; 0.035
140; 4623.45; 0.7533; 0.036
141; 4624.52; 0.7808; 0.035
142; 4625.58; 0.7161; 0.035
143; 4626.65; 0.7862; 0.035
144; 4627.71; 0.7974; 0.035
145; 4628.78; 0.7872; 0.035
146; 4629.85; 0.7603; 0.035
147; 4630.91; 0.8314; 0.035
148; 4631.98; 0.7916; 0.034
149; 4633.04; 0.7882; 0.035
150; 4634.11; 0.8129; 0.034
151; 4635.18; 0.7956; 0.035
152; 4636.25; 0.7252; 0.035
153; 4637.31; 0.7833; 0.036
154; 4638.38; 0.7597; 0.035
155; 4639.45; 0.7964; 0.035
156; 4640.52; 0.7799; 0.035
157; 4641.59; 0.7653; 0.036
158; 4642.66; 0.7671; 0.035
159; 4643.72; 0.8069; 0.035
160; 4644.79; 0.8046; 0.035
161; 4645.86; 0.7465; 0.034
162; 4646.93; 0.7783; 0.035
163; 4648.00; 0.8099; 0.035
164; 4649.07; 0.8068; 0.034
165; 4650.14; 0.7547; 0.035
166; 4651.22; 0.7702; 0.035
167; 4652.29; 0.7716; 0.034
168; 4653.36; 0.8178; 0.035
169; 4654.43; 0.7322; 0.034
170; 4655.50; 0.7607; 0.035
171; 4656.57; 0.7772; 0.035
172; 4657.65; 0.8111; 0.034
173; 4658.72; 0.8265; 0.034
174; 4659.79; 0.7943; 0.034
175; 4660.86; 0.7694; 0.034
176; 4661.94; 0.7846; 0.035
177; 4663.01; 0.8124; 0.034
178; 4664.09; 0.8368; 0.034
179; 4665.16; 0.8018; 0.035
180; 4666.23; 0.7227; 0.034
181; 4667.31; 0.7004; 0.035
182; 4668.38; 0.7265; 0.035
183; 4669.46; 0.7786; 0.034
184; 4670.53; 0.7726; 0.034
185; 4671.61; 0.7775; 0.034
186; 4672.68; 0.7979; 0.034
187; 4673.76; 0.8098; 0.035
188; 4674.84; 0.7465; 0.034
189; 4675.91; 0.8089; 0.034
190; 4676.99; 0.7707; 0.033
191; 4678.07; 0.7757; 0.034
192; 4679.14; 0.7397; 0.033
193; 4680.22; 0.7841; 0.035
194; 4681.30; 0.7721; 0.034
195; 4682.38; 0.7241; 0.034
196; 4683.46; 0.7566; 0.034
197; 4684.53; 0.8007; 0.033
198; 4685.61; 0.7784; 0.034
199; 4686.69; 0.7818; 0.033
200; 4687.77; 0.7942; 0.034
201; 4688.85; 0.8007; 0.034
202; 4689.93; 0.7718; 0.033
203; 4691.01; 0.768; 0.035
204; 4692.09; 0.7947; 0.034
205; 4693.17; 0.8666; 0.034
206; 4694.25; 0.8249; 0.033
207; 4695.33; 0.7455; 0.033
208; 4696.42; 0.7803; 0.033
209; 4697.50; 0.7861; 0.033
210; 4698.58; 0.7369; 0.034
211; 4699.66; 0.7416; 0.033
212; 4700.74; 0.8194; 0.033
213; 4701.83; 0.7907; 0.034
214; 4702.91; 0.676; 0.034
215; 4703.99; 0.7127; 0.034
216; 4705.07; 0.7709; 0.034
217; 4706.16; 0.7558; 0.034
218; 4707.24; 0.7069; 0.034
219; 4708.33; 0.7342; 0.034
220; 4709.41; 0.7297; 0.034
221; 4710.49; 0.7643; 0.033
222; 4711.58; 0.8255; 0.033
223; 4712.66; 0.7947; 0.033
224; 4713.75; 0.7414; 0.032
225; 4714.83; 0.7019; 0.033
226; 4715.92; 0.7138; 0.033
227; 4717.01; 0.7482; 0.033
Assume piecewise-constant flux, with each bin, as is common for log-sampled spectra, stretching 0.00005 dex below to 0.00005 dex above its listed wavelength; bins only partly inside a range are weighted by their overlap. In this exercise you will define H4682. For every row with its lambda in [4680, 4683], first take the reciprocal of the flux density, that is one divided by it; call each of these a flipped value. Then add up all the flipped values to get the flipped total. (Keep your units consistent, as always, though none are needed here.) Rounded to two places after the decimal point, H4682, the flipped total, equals 3.95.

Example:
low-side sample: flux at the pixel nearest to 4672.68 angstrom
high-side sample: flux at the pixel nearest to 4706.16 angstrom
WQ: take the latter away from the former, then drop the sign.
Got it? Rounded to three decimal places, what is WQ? 0.042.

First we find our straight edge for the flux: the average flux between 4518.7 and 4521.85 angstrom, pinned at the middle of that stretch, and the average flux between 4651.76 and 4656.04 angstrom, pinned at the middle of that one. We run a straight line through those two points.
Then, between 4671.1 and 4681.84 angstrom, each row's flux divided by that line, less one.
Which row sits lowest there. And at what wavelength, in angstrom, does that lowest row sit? 4679.14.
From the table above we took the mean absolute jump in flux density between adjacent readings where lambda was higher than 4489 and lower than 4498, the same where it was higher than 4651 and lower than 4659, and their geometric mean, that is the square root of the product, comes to 0.0334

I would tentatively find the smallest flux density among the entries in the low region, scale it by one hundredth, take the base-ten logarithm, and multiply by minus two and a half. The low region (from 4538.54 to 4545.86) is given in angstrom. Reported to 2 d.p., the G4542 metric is 5.35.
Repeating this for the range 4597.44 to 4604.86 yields 5.35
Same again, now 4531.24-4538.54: 5.46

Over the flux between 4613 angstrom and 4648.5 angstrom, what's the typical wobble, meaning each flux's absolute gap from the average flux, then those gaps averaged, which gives 0.027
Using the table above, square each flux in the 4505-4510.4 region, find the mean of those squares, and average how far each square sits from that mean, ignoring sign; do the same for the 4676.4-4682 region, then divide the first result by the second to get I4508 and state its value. 1.9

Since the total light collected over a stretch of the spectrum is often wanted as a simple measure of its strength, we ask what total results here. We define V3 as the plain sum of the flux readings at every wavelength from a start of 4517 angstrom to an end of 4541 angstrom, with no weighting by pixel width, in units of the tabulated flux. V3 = 17.1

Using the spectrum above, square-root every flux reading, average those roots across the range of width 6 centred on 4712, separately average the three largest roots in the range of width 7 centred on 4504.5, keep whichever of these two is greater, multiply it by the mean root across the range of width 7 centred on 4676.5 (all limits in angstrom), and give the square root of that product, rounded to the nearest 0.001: 0.894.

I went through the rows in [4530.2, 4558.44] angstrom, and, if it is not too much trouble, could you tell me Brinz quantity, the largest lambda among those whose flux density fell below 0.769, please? 4555.82 angstrom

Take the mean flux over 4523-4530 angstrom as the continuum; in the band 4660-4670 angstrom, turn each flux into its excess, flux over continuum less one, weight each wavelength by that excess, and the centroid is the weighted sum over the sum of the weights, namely 4664.0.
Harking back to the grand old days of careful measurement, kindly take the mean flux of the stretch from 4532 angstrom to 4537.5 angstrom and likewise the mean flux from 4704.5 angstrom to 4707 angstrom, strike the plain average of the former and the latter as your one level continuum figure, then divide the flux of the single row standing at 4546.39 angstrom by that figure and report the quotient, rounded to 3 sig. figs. 1.01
